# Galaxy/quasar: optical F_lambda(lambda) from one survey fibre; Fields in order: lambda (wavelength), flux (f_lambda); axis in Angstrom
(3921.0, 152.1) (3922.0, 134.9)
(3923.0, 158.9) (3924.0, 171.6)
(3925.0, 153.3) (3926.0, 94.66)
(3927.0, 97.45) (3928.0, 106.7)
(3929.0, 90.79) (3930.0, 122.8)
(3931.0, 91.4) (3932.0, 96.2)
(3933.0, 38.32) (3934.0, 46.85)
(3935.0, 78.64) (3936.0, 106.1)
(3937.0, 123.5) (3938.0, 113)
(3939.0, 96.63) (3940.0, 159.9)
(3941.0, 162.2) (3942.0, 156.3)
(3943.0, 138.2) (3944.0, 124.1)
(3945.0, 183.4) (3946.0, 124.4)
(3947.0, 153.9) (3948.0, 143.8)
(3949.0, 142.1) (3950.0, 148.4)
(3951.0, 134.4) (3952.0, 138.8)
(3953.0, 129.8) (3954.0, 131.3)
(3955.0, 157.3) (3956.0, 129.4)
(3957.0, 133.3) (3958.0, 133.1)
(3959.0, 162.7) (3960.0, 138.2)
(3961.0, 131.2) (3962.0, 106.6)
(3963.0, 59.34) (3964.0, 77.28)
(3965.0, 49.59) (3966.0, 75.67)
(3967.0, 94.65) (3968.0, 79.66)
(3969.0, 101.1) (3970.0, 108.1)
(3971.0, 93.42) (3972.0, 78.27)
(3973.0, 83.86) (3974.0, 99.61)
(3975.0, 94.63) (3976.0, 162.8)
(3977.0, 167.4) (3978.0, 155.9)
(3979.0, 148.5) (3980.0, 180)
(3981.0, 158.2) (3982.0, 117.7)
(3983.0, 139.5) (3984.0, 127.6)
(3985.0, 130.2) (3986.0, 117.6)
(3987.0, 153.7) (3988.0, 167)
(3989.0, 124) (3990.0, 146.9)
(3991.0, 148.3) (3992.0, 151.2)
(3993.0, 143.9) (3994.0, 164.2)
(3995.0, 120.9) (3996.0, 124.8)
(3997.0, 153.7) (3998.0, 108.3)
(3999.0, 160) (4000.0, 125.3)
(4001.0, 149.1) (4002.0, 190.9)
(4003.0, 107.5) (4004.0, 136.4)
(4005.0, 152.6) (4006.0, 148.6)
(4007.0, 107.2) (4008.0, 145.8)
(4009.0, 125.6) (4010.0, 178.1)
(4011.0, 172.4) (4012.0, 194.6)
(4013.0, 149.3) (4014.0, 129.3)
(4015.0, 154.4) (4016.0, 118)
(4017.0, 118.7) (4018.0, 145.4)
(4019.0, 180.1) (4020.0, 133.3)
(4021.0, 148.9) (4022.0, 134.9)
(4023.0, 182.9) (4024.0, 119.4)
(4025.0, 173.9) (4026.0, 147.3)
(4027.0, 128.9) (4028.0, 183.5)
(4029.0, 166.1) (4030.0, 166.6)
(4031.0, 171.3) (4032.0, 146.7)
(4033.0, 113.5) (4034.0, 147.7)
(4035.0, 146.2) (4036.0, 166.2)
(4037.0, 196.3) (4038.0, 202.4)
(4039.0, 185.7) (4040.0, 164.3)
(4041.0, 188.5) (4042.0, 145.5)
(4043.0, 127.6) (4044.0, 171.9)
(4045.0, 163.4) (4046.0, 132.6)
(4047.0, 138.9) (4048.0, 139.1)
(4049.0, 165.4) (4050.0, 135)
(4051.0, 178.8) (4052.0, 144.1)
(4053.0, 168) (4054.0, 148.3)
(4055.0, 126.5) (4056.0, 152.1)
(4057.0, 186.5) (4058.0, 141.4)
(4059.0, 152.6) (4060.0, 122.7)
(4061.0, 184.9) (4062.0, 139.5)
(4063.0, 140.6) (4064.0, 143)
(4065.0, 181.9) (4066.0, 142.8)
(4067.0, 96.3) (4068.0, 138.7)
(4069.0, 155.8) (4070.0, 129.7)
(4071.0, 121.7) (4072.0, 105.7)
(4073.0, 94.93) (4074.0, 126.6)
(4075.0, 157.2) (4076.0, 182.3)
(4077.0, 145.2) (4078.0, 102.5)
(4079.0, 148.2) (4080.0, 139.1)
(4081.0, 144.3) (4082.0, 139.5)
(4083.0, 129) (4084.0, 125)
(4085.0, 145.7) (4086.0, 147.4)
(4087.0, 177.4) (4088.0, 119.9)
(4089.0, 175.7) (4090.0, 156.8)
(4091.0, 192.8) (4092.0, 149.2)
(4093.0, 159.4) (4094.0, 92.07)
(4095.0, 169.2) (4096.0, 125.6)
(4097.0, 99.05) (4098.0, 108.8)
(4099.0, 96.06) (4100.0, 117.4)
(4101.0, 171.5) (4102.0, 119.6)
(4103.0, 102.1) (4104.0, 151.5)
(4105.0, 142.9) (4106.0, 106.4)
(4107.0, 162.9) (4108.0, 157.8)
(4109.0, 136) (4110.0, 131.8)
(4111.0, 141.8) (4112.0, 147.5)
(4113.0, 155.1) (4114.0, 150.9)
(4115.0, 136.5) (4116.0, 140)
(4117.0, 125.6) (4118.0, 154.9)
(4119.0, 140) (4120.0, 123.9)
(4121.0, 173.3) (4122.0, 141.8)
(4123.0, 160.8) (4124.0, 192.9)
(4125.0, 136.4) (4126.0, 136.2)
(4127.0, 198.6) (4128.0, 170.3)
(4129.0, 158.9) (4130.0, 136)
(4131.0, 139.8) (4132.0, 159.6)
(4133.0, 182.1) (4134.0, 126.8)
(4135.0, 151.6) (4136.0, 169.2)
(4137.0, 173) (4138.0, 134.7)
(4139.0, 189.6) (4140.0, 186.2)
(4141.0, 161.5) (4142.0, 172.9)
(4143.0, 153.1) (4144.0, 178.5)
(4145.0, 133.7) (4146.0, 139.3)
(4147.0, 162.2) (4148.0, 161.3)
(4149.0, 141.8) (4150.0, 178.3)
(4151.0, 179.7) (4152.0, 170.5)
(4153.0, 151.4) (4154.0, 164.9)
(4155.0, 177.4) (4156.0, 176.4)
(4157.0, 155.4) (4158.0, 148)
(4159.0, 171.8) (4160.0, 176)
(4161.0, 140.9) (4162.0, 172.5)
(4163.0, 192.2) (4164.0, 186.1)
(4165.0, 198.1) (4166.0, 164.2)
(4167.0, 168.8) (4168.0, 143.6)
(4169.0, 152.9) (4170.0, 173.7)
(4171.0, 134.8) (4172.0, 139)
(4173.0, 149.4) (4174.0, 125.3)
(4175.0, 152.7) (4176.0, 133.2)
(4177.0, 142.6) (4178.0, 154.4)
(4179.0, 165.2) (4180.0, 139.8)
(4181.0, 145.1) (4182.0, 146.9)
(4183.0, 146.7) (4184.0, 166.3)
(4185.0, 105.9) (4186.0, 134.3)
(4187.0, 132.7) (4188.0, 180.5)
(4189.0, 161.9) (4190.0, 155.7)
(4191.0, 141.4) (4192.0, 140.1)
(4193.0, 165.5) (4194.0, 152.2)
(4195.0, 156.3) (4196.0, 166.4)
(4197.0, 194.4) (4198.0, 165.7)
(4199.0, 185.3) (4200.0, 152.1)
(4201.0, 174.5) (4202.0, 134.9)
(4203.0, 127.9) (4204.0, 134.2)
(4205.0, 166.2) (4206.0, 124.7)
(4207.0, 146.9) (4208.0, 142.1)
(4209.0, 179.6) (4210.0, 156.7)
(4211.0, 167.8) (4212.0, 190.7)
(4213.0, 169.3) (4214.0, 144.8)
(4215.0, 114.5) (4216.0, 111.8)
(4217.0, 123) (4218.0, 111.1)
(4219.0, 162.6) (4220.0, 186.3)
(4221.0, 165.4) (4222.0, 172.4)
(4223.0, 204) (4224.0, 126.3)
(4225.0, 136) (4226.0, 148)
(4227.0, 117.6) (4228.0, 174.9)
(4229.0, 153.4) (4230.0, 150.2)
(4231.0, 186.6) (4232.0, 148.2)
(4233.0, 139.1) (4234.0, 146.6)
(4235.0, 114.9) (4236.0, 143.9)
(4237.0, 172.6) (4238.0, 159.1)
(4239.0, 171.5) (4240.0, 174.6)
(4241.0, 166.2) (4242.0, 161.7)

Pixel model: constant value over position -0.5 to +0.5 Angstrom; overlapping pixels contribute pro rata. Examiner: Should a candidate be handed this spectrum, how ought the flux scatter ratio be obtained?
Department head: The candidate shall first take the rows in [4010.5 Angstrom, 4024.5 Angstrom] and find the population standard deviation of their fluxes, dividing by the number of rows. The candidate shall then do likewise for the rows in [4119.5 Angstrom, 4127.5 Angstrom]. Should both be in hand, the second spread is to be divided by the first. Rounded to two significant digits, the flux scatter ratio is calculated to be 1.1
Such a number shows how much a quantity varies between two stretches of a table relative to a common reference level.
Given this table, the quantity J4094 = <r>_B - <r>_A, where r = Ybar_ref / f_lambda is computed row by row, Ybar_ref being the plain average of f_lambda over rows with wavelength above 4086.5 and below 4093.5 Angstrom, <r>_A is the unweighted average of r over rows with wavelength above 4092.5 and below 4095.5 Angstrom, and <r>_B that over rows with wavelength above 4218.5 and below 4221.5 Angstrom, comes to -0.30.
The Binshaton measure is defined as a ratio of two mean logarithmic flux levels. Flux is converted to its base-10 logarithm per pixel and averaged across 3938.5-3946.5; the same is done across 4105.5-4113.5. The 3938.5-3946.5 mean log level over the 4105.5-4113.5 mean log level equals 1.00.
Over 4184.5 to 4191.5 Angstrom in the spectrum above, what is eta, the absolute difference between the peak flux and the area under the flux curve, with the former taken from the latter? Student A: 832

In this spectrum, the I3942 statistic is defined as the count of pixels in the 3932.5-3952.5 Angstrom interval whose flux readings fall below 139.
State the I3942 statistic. 12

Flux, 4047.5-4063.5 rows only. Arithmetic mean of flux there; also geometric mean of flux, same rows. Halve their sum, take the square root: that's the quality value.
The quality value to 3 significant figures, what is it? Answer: 12.3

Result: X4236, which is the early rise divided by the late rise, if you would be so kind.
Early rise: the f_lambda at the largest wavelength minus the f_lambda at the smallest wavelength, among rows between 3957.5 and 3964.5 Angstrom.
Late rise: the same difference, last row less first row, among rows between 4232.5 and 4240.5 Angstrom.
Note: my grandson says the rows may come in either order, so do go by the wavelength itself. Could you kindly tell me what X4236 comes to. -1.6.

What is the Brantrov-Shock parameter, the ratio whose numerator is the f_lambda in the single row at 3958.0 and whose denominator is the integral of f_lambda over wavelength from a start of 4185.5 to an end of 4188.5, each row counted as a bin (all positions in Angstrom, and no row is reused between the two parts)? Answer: 0.297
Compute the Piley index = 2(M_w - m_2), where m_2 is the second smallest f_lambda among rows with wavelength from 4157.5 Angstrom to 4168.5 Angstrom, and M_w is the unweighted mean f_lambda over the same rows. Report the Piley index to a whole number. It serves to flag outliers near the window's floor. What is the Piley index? 51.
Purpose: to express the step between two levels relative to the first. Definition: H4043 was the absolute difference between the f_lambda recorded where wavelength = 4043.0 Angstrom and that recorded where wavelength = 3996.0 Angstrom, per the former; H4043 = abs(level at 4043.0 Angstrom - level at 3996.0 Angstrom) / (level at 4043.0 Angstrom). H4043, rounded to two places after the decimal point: 0.02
